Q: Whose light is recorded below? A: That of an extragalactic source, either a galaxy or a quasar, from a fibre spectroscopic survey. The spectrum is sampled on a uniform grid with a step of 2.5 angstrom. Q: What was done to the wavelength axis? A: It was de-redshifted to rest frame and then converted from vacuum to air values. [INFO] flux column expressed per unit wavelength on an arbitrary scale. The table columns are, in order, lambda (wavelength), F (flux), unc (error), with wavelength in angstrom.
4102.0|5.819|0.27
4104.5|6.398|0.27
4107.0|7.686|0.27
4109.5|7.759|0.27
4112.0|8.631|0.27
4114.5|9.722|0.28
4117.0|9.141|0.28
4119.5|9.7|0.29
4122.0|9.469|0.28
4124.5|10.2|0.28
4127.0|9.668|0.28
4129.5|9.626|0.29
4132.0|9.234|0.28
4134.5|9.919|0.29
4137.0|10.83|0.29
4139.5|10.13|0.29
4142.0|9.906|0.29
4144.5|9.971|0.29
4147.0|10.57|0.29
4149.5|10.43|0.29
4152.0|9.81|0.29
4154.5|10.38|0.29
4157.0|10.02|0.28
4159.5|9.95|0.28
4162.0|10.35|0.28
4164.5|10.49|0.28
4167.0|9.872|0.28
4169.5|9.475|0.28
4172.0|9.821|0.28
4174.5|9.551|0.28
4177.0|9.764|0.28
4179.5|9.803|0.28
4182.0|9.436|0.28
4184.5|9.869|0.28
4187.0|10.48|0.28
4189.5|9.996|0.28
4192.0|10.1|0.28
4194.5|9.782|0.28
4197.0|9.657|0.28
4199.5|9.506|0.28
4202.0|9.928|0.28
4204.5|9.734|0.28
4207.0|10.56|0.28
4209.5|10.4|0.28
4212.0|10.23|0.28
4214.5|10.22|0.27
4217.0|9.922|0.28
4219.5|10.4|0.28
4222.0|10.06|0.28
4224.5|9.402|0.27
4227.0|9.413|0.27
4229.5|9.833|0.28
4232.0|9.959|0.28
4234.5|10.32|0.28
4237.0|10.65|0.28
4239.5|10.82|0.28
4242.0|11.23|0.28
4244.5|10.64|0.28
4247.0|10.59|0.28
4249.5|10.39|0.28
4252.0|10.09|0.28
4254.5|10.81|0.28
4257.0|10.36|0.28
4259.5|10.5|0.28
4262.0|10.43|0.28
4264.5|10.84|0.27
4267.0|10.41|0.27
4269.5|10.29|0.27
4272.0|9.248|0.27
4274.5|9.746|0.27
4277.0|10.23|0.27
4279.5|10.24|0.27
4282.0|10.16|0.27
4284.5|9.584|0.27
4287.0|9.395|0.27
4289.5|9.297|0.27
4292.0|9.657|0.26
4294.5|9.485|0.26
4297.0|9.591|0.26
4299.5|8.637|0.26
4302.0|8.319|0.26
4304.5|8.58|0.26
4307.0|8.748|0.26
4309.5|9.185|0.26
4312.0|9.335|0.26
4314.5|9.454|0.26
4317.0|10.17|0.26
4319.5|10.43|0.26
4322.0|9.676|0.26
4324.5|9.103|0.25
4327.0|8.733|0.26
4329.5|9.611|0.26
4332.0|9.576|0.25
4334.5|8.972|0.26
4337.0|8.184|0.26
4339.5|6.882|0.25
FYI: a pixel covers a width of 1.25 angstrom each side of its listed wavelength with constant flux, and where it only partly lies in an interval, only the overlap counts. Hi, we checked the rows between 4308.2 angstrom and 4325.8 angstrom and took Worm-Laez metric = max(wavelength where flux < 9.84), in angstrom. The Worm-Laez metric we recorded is 4324.5 angstrom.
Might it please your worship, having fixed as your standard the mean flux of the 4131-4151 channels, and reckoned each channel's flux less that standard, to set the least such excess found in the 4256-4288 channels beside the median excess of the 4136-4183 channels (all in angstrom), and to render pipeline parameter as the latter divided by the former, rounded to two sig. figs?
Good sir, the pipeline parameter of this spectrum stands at 0.20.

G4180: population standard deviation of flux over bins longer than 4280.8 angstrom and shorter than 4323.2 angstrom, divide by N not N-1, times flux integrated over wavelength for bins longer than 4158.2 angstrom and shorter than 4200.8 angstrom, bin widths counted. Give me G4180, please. 236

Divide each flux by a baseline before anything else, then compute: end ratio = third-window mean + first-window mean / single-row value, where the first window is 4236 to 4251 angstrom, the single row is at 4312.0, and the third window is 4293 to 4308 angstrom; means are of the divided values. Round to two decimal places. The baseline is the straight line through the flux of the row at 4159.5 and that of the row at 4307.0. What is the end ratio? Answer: 2.09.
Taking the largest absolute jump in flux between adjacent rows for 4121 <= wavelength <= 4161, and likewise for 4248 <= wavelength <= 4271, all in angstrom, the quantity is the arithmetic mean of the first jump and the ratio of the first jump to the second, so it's 1.1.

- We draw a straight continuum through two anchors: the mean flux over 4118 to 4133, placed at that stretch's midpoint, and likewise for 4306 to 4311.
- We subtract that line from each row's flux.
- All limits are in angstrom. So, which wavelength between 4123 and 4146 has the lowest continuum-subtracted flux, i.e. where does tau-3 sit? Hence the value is 4132.0 angstrom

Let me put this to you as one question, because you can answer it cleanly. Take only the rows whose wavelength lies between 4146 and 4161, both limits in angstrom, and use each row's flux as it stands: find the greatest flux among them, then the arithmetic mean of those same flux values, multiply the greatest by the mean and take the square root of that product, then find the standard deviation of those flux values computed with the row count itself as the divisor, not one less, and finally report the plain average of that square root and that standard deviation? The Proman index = 5.33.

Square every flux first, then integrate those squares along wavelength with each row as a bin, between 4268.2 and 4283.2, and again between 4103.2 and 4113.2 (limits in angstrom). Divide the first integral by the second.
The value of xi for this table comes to 2.6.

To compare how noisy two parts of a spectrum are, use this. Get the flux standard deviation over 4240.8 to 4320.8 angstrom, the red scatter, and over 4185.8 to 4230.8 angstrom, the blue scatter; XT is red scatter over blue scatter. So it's 2.0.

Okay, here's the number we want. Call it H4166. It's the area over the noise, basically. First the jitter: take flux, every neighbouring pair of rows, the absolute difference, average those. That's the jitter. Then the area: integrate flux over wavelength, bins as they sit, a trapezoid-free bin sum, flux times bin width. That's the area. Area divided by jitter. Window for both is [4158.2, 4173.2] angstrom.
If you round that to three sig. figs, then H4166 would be 394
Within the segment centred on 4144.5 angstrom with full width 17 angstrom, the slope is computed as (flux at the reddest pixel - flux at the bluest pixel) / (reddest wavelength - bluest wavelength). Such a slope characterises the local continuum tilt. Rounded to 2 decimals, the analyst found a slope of -0.07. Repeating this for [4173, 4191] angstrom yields 0.03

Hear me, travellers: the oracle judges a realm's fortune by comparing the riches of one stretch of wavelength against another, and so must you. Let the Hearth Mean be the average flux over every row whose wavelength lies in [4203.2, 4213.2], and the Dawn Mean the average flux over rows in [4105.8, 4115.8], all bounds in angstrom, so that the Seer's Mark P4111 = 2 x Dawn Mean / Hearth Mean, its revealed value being 1.65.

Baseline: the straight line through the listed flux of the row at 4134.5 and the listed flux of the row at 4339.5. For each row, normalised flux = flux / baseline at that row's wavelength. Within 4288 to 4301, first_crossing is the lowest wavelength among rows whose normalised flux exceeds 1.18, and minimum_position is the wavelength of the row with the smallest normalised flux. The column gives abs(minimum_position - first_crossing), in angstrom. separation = 10.0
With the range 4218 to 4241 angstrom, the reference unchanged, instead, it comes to 5.0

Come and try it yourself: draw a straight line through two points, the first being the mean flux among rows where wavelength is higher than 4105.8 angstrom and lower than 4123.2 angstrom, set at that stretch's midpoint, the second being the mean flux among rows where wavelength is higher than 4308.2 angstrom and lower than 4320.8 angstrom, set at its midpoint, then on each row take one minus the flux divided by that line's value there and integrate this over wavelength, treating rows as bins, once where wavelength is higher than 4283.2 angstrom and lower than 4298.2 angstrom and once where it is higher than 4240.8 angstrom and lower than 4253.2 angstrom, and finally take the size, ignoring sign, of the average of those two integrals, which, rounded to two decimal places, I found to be 0.68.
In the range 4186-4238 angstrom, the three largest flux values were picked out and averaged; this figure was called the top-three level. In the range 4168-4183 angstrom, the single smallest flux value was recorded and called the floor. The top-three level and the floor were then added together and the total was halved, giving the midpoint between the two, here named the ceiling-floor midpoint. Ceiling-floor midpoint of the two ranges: 10.0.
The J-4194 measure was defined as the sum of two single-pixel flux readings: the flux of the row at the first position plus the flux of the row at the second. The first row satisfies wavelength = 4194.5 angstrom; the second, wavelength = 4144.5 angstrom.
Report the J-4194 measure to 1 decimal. 19.8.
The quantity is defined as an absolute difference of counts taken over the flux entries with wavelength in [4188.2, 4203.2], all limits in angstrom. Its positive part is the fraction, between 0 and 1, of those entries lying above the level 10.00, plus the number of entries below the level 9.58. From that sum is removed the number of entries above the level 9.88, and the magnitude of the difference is 2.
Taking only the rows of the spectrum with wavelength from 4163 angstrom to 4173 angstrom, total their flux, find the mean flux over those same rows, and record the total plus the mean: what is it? 49.6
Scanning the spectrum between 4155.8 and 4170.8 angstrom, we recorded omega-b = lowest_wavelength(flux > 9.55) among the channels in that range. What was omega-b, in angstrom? 4157.0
